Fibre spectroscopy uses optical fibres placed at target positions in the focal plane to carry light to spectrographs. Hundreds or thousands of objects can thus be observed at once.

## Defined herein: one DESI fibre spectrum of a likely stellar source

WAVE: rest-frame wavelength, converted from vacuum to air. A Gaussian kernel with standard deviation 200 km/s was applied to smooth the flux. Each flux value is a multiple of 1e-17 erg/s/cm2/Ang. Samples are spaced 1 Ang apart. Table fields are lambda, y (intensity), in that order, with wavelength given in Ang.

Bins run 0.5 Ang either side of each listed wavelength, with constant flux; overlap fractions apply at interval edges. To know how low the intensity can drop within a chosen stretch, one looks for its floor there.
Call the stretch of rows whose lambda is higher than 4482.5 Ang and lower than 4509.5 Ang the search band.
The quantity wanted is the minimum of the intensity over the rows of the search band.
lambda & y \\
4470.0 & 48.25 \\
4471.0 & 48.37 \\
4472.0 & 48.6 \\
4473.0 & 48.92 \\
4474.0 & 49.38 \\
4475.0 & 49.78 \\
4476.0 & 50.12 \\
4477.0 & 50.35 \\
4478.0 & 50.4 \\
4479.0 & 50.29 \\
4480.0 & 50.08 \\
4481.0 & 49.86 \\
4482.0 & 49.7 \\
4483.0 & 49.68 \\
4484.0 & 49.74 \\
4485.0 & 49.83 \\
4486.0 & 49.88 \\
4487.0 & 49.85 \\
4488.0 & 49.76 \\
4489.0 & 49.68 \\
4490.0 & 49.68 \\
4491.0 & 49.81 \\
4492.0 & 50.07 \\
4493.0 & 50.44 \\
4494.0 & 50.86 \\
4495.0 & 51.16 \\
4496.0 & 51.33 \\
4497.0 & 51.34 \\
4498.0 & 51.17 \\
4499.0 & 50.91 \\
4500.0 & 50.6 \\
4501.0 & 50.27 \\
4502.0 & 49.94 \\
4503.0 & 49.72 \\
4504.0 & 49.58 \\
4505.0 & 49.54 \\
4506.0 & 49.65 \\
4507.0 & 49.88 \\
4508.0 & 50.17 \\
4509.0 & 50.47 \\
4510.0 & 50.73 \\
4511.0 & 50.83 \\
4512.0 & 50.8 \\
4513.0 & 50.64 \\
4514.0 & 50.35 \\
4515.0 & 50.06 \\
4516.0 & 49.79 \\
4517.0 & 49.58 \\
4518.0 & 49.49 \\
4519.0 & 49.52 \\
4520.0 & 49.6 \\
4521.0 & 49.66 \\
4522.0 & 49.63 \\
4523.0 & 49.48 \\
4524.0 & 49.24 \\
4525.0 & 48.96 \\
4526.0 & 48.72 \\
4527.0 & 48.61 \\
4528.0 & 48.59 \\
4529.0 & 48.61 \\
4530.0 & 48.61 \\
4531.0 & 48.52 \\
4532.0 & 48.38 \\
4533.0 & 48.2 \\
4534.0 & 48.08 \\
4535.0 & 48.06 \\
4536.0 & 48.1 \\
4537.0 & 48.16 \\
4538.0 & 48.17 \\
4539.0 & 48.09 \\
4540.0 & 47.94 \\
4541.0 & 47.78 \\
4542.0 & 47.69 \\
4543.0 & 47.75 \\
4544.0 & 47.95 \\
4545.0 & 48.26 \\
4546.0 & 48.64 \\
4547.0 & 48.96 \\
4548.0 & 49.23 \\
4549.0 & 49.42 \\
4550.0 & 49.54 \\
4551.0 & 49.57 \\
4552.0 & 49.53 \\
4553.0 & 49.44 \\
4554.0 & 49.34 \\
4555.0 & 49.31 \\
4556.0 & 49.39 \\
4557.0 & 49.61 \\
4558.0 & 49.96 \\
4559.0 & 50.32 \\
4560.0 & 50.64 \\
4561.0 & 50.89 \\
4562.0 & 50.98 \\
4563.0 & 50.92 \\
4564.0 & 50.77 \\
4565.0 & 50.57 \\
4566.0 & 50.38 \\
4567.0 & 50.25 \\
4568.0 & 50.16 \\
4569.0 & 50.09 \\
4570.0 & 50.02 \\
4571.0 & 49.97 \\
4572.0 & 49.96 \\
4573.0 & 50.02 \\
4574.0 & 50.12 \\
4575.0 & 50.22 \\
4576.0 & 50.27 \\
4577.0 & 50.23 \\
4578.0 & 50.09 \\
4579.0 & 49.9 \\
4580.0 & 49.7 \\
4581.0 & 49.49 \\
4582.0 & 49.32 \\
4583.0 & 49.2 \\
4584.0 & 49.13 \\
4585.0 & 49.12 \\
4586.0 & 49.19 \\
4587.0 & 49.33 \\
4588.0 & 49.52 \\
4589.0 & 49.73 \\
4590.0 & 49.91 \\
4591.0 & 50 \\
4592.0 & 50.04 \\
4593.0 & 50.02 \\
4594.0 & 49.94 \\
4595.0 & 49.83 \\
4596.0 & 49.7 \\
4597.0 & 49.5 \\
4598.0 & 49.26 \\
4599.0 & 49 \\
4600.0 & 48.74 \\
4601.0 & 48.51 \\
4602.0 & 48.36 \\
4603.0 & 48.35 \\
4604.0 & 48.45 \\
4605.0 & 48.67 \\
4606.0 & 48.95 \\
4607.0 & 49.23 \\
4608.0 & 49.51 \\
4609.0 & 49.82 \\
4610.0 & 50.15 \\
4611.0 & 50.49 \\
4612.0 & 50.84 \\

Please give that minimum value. 49.54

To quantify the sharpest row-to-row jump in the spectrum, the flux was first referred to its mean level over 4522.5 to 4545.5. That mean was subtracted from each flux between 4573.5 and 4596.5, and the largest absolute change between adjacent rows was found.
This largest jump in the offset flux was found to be 0.21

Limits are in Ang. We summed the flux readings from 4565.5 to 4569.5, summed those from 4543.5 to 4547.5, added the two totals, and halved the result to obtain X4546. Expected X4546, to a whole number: 197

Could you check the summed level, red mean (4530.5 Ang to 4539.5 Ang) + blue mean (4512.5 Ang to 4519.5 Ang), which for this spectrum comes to 98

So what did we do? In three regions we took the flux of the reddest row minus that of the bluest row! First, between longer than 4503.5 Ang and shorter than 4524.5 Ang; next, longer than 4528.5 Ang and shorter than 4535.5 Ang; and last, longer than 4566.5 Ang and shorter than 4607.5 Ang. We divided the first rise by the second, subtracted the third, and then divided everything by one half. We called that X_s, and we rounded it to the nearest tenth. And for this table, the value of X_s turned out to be 3.3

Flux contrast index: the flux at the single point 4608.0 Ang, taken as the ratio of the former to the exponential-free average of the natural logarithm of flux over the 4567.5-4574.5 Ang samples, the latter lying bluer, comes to 12.7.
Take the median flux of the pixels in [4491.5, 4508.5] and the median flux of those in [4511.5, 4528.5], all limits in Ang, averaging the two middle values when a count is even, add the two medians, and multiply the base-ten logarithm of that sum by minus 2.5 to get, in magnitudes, -5.00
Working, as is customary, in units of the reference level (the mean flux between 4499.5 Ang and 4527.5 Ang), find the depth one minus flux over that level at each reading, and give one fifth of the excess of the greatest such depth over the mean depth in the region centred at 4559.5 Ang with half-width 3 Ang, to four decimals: 0.0032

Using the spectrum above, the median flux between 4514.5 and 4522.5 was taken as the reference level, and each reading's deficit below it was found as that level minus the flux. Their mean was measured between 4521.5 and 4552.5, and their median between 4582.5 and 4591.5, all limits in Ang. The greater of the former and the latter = 1.0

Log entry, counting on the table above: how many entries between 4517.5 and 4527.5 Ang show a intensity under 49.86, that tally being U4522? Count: 10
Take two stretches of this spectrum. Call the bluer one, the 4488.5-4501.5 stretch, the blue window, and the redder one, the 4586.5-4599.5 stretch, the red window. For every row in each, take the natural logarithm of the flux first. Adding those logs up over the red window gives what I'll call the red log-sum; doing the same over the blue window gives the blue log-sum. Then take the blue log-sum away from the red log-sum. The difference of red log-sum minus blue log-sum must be -0.2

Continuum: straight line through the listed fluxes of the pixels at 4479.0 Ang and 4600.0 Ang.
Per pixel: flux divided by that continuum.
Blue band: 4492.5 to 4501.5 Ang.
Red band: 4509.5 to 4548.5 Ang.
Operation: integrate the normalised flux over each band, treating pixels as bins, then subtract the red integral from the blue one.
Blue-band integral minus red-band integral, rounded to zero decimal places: -29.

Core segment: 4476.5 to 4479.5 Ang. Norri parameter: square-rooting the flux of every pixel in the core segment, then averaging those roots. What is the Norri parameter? 7.10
